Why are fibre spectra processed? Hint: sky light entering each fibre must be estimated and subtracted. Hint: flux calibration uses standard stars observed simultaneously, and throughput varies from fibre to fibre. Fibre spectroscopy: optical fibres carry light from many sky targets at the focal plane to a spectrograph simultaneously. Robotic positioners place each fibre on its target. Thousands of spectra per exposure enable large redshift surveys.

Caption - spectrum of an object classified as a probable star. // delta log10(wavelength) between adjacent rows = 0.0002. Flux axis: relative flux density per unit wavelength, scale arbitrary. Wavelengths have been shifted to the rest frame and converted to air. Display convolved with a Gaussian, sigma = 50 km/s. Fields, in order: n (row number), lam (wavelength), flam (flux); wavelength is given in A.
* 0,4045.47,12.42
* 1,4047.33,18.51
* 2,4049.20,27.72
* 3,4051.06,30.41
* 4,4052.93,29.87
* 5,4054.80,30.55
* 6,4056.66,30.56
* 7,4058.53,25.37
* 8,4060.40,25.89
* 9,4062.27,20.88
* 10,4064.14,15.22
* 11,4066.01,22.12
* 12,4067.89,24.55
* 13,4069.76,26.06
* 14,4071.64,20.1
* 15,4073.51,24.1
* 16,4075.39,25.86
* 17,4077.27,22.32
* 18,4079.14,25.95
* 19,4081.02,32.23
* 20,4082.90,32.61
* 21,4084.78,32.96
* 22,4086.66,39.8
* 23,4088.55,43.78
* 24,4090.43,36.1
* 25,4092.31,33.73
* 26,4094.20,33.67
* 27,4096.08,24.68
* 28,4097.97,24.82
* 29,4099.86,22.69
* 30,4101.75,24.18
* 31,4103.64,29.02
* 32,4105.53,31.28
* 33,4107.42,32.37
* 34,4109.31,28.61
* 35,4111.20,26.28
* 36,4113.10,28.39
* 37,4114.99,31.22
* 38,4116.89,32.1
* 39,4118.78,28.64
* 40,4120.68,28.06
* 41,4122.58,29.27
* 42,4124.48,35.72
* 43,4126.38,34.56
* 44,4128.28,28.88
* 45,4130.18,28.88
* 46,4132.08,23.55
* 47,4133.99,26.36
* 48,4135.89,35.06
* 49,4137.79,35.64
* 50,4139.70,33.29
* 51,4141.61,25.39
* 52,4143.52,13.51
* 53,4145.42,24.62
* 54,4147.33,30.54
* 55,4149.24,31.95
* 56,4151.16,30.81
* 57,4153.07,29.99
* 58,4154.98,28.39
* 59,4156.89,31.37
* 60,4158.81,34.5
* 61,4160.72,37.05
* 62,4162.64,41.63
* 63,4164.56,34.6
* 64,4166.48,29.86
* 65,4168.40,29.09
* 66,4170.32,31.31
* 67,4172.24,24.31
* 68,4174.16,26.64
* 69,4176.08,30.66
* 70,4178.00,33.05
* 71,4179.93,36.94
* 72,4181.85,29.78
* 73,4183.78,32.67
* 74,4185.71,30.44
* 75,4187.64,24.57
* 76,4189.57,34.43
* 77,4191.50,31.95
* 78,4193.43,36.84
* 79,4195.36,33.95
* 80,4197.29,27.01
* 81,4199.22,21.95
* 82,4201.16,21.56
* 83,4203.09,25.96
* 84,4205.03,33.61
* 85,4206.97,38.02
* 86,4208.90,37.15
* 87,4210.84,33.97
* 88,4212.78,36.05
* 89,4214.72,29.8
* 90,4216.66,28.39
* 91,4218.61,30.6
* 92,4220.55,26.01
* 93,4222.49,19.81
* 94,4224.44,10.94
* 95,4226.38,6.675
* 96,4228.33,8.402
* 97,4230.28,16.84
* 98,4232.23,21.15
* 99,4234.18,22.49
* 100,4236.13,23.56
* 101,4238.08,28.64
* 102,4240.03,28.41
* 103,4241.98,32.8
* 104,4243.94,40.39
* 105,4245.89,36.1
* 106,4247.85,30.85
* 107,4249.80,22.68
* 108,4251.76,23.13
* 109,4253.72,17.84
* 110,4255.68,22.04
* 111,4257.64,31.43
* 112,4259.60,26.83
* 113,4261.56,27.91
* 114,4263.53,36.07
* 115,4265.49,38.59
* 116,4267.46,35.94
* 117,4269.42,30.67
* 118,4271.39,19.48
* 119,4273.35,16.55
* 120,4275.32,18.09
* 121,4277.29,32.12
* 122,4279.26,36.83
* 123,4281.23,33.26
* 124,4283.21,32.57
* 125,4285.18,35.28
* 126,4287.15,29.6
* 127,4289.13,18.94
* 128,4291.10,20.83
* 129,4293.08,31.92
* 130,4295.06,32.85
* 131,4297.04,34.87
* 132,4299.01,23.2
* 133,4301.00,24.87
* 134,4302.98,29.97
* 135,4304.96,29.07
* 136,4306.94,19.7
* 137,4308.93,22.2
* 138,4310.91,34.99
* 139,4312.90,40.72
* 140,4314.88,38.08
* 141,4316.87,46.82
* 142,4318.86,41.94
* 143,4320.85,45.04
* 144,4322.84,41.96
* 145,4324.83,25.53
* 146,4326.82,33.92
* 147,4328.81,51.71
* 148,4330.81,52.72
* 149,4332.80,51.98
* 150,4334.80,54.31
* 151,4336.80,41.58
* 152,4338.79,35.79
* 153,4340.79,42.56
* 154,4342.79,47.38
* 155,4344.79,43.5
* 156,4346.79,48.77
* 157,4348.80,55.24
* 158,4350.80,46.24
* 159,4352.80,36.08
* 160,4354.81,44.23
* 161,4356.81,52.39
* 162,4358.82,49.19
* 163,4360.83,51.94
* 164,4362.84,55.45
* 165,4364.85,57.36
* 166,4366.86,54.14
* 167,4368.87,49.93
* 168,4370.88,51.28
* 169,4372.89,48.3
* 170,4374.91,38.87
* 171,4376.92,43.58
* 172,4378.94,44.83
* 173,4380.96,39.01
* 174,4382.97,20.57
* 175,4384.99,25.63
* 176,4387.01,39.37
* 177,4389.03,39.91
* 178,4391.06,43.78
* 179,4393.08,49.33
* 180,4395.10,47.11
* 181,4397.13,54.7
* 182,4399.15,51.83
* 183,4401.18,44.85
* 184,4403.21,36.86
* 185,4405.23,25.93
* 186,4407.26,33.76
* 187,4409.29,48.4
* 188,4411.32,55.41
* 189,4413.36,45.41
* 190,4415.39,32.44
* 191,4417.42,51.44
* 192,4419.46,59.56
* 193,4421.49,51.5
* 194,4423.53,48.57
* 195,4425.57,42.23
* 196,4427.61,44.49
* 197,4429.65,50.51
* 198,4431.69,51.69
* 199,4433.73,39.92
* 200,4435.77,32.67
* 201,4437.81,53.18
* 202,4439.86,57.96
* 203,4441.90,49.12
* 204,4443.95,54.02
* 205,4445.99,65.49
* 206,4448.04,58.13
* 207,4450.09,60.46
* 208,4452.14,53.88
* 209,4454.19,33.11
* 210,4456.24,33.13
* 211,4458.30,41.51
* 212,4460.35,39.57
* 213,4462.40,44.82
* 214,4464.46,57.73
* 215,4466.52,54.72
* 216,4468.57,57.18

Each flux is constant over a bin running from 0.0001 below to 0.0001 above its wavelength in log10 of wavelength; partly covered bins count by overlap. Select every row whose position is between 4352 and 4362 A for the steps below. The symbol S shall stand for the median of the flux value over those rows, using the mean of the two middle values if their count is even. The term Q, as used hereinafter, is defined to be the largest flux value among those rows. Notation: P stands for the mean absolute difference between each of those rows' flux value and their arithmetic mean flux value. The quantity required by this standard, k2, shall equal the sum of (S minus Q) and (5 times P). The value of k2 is 23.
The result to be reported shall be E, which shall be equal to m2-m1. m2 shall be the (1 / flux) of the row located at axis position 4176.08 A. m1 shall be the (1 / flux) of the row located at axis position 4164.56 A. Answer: 0.004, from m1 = 0.029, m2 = 0.0326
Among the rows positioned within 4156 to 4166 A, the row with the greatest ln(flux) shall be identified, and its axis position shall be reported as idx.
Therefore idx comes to 4162.64 A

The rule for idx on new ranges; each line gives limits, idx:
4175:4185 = 4179.93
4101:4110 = 4107.42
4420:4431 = 4421.49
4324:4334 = 4330.81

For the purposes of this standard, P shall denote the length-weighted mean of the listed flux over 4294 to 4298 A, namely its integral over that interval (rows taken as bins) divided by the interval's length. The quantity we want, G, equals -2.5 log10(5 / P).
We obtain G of 2.07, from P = 33.8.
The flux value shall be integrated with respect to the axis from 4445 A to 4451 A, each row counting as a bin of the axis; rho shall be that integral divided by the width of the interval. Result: 61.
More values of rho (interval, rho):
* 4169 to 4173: 28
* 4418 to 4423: 54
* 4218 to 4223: 26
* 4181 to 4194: 31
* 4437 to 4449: 56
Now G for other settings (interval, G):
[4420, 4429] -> 2.44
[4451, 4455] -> 2.37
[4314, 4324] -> 2.32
